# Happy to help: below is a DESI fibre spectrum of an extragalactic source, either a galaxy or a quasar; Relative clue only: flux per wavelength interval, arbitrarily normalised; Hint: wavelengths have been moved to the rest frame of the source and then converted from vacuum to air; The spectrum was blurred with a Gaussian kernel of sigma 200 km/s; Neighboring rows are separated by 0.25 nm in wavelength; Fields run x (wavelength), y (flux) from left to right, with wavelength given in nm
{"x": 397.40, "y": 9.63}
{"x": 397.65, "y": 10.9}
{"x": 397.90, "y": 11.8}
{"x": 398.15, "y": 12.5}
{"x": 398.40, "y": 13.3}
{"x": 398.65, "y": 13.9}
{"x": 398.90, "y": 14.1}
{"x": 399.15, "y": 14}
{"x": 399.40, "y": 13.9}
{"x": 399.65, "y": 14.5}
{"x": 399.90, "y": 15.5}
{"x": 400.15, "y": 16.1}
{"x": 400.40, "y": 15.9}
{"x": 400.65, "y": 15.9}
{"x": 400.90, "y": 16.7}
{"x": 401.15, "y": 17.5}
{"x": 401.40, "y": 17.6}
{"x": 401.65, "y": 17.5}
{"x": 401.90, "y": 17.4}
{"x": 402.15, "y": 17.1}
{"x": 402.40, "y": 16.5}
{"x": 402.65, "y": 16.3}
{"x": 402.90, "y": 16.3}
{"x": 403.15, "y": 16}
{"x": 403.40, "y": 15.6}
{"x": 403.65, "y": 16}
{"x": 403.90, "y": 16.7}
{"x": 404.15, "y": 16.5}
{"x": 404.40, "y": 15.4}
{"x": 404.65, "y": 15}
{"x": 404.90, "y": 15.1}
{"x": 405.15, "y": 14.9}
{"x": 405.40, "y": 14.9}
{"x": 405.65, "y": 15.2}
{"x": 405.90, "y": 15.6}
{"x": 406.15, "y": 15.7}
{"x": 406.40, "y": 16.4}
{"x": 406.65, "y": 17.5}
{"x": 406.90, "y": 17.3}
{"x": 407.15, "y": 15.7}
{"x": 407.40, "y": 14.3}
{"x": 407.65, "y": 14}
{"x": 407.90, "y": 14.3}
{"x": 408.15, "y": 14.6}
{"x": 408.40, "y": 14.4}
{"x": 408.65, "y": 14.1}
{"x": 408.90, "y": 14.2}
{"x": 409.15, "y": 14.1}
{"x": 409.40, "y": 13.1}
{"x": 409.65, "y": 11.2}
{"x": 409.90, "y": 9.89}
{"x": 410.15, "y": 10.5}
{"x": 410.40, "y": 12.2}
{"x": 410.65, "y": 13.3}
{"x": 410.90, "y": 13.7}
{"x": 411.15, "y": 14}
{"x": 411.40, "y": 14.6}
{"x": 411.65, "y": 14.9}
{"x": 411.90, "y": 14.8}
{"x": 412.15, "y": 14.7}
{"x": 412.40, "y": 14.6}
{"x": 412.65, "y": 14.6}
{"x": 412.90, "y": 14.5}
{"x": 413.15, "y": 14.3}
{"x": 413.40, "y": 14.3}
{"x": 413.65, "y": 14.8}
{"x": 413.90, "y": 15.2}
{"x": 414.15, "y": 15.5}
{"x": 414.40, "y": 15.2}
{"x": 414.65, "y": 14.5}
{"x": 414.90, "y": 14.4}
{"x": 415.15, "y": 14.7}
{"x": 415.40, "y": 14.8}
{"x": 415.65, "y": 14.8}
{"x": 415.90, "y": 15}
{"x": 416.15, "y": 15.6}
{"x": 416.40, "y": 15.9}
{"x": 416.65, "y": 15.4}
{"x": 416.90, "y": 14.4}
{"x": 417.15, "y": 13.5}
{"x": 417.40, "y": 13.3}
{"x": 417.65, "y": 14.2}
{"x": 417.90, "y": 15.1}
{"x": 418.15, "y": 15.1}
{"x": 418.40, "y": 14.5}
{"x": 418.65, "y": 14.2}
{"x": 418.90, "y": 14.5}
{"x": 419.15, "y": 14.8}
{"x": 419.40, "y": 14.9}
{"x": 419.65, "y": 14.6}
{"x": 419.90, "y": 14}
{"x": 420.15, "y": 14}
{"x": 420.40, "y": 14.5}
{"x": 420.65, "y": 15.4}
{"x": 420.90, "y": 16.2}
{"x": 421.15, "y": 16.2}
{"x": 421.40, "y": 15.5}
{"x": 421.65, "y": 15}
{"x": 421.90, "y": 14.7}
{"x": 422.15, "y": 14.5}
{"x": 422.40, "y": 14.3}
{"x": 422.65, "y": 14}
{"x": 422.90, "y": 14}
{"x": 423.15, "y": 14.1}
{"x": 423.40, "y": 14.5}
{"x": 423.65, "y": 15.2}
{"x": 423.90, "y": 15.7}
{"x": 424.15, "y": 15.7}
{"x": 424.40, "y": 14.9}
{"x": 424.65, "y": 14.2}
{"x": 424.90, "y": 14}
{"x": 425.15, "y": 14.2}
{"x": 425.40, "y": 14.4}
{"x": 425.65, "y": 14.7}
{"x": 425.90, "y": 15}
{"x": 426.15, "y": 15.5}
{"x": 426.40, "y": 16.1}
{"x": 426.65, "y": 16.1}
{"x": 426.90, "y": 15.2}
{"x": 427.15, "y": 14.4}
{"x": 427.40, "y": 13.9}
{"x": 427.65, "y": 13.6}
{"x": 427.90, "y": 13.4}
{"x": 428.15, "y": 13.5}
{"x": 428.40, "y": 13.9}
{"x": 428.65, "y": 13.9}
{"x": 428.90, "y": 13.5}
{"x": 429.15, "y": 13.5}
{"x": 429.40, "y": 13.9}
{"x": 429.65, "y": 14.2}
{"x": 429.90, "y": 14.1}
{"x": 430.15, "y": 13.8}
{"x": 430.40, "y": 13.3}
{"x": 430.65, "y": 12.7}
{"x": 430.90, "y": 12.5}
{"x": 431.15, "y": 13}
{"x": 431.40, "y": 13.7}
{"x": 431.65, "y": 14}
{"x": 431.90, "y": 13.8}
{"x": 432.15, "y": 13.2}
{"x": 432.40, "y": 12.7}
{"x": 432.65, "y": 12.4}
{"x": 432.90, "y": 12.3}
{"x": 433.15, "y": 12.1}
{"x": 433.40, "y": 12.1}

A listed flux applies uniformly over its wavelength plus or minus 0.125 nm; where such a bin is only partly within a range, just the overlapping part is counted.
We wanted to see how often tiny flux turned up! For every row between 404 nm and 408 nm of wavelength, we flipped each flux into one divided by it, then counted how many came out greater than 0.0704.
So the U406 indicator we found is 1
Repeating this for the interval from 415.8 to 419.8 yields 4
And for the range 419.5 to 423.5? 5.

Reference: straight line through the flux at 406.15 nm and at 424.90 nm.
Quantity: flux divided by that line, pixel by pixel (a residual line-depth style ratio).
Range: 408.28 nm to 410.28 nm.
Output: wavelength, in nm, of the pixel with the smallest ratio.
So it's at 409.90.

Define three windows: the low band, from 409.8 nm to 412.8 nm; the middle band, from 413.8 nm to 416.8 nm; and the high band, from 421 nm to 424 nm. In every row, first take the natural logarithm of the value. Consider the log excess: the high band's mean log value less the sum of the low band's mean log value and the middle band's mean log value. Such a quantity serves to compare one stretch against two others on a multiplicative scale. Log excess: -2.61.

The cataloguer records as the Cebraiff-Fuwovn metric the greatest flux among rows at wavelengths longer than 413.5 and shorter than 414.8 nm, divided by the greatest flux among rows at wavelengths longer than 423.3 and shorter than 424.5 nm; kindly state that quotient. 0.99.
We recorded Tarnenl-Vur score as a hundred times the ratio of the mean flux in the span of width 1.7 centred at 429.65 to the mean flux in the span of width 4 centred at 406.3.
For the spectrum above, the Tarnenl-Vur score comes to 90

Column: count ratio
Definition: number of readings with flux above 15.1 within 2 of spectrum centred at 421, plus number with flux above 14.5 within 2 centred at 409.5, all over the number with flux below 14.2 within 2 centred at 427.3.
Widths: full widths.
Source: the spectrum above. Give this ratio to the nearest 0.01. 1.00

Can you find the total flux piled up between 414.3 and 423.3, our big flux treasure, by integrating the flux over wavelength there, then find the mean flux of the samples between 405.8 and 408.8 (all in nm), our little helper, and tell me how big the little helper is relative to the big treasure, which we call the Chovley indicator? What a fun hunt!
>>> 0.12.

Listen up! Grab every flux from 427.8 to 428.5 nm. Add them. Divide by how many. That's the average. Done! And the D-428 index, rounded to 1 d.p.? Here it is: 13.6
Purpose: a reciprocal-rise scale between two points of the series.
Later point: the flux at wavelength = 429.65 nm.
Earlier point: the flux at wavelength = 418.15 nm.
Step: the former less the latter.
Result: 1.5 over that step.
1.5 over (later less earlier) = -1.7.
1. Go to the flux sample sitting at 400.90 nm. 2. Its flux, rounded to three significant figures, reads 16.7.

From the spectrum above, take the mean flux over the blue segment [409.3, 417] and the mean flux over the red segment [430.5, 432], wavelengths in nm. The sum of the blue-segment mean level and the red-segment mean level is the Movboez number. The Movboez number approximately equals 27.5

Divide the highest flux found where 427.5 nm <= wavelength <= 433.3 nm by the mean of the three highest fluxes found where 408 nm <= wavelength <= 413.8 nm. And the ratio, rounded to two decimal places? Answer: 0.96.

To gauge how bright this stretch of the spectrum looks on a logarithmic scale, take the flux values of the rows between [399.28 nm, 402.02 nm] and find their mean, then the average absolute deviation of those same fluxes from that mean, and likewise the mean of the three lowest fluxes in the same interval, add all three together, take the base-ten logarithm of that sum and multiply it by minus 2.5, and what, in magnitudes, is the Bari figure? -3.76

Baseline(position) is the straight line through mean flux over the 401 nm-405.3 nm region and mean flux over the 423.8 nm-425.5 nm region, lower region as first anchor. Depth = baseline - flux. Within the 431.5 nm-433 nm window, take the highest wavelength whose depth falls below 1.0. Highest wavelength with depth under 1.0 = 432.15 nm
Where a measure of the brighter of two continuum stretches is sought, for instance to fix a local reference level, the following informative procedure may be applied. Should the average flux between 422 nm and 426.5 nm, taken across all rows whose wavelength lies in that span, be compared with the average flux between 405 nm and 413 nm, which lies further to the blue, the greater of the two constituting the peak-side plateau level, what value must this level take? 14.7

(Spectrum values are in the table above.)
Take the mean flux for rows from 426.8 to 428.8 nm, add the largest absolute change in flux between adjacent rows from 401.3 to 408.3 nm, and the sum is 15.6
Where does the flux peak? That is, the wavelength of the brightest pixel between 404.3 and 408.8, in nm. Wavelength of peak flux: 406.65 nm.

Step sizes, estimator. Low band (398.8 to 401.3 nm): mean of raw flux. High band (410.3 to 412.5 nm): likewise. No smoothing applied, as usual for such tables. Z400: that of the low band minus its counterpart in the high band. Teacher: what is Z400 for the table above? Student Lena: 1.3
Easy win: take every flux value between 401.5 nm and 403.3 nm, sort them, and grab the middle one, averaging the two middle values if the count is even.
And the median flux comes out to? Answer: 16.5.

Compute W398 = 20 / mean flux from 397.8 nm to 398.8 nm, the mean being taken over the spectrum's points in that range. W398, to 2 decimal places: 1.55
